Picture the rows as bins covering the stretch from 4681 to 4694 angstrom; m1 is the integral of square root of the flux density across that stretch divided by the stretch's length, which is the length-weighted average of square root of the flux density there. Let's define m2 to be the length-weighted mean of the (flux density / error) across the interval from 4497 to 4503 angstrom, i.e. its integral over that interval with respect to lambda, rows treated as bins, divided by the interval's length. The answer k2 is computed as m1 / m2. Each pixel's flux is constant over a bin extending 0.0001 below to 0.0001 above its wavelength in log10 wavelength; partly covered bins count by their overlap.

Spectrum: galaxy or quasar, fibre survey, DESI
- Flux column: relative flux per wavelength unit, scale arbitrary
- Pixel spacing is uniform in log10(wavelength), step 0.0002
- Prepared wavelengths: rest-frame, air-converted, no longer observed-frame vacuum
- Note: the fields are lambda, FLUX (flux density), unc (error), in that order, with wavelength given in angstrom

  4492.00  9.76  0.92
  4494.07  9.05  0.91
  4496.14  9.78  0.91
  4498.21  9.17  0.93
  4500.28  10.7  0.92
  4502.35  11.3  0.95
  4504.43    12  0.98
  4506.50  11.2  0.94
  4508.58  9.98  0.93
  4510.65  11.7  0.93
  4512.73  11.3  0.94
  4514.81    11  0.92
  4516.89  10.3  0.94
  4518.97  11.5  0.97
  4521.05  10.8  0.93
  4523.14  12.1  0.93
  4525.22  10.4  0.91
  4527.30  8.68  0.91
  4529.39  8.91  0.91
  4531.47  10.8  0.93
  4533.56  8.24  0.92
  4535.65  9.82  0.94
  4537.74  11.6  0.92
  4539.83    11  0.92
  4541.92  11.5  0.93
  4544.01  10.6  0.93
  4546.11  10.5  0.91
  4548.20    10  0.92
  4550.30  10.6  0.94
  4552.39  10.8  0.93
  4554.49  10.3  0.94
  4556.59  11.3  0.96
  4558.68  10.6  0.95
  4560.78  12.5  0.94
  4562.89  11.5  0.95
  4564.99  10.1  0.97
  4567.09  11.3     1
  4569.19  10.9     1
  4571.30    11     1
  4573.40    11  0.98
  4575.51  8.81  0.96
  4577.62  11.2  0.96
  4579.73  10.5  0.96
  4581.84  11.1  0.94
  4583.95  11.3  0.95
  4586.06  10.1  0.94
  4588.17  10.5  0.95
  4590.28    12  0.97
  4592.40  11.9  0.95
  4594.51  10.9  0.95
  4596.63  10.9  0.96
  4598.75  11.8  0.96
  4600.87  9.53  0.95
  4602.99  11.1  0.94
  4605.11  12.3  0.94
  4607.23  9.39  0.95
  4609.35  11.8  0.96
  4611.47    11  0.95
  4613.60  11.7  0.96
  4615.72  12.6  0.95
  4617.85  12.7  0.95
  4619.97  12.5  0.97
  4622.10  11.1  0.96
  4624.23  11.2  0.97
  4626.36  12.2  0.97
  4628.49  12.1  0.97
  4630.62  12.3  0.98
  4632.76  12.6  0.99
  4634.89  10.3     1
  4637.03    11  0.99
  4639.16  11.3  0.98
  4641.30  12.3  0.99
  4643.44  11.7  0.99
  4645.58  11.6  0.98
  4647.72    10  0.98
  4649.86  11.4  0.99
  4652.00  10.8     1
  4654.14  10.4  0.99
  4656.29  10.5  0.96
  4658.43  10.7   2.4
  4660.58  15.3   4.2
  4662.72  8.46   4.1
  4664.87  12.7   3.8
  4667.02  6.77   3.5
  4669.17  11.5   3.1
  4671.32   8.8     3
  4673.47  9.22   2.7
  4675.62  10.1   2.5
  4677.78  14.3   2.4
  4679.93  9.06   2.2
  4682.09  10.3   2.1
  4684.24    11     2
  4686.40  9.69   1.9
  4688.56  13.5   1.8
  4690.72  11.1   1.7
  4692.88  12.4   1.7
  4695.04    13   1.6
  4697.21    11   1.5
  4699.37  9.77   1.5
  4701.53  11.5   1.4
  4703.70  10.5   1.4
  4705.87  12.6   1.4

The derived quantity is 0.303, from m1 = 3.36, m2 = 11.1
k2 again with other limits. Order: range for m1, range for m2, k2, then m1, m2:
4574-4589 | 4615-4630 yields 0.259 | 3.24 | 12.5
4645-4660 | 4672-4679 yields 0.753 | 3.30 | 4.4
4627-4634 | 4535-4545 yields 0.297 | 3.50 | 11.8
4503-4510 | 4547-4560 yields 0.294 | 3.33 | 11.3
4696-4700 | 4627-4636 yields 0.269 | 3.24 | 12.0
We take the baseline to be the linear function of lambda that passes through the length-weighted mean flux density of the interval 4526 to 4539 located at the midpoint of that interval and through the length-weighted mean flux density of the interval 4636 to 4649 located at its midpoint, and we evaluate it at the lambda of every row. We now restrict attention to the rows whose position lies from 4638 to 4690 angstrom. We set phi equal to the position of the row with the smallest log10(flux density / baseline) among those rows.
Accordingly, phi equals 4667.02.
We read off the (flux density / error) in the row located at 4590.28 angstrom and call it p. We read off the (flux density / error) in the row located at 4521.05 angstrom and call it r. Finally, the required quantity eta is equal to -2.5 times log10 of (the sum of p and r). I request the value -3.4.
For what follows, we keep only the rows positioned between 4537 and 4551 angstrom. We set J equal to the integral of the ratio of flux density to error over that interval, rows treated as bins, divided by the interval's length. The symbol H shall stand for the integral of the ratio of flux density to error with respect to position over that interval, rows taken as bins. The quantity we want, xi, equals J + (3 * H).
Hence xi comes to 503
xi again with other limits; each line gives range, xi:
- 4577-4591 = 493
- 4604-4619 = 563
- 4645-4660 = 449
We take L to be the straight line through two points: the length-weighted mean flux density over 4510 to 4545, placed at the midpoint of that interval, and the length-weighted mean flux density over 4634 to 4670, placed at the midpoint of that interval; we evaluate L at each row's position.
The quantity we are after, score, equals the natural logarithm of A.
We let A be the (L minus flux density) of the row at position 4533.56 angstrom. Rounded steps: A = 2.4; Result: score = 0.9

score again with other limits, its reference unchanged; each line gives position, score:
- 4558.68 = -2.4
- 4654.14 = -0.5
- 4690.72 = -5.3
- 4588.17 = -1.3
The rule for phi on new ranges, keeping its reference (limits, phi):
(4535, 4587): 4575.51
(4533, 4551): 4533.56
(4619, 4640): 4634.89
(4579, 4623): 4607.23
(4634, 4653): 4647.72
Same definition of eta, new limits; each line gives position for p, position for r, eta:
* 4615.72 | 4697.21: -3.3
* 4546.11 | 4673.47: -2.9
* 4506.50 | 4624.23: -3.4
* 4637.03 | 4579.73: -3.4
